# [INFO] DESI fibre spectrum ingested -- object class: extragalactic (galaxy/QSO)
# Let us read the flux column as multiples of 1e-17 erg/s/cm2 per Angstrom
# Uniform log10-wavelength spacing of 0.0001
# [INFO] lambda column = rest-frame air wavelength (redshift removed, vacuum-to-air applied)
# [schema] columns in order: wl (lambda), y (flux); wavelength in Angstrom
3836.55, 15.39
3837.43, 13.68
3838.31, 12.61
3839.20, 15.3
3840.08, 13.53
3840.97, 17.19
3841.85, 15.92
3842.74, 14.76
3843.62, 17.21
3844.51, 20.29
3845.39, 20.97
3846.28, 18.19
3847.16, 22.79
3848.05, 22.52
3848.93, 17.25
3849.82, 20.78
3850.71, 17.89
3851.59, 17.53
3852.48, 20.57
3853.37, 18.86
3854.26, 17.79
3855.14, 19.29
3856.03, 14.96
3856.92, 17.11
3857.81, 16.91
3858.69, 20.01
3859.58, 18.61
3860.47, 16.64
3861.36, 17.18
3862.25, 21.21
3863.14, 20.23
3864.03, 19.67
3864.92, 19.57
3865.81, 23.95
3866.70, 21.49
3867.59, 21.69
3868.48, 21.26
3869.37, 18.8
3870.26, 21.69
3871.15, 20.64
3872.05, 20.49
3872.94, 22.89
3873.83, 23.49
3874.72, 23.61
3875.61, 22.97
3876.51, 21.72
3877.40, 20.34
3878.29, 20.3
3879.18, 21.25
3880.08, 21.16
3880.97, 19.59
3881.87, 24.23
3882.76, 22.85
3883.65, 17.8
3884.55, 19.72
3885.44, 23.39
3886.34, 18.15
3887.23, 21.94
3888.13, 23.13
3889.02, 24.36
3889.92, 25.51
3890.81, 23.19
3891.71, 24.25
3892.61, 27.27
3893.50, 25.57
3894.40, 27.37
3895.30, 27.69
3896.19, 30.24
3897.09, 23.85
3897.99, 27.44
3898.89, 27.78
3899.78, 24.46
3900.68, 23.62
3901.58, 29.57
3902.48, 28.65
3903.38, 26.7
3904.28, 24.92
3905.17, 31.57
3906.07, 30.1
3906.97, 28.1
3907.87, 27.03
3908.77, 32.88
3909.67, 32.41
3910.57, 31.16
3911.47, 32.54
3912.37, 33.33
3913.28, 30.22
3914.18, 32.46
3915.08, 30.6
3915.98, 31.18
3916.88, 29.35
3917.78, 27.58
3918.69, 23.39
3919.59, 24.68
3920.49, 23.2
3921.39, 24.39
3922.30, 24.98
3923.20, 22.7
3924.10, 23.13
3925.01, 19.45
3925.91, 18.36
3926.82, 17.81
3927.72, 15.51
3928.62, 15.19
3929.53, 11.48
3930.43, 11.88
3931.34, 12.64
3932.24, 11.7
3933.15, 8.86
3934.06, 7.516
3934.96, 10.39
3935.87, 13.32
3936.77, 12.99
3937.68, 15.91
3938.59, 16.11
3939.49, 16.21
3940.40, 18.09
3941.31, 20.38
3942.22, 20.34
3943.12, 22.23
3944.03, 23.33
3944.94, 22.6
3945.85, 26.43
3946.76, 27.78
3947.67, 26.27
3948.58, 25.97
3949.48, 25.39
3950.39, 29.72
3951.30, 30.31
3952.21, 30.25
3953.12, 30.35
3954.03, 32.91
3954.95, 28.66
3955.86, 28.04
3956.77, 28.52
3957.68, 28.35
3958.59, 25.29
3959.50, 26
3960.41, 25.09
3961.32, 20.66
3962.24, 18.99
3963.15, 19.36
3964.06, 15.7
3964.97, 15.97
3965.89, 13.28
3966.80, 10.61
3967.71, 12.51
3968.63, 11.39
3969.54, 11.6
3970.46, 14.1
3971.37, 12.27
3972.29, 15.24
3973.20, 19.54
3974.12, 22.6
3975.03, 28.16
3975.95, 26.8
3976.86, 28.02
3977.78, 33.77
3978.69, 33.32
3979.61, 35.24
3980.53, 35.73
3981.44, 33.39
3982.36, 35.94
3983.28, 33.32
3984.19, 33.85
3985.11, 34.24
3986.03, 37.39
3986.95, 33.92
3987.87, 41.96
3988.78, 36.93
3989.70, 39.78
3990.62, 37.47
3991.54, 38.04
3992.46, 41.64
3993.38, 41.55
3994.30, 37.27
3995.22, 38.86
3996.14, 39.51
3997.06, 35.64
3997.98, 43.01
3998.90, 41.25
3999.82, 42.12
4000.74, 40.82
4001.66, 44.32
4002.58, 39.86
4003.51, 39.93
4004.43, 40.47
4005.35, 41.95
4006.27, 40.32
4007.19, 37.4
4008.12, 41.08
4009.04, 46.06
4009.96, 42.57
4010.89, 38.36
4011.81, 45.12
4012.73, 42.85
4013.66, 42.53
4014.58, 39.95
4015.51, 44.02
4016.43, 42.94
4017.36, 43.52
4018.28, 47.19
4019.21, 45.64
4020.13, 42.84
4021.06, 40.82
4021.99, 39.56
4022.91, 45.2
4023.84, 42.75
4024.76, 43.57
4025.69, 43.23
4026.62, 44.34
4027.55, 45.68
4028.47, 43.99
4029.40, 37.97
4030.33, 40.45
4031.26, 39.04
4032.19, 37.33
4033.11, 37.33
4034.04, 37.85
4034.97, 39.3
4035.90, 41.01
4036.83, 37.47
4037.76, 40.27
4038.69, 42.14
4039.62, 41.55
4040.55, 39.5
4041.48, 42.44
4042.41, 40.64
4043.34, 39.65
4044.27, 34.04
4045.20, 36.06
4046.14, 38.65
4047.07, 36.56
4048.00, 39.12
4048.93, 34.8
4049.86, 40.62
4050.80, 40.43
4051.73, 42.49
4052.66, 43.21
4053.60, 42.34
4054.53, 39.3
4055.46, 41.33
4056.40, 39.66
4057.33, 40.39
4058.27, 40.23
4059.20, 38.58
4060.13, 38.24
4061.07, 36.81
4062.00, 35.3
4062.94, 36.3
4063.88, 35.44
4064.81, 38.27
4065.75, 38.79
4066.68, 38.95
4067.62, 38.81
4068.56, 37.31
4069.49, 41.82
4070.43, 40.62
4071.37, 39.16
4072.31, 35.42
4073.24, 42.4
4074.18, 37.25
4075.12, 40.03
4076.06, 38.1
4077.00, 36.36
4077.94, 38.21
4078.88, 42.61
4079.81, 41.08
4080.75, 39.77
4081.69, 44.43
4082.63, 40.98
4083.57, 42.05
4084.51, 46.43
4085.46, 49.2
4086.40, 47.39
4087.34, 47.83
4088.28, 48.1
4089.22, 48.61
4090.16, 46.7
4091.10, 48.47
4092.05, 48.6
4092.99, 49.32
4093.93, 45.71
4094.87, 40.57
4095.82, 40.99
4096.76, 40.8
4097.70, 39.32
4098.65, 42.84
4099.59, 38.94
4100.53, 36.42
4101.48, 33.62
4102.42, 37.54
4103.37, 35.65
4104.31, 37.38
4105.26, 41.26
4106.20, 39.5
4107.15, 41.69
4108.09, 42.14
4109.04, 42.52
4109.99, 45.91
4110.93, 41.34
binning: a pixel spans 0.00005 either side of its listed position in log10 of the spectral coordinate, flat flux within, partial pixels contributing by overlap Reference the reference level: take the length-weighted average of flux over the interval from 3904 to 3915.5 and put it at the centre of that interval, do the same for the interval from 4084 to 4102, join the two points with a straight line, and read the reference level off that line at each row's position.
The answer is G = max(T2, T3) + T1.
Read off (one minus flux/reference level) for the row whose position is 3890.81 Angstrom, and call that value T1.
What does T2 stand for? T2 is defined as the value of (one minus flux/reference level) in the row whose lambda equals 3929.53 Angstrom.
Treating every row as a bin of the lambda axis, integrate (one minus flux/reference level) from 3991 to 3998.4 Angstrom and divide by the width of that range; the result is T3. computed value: 0.85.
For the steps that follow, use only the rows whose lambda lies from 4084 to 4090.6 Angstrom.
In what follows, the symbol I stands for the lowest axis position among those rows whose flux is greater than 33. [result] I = 4084.51 Angstrom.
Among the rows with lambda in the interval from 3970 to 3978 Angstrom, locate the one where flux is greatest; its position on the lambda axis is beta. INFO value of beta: 3977.78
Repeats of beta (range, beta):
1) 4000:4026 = 4018.28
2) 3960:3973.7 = 3960.41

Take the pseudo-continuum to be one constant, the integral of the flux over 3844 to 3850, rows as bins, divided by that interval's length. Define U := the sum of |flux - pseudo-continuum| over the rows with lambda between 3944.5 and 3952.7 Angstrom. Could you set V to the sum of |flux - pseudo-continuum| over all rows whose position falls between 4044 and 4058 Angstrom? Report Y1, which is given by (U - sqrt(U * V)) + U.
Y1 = -9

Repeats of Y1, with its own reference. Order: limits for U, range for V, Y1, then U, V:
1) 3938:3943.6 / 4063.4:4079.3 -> -38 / 13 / 314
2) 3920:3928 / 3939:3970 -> -19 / 27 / 197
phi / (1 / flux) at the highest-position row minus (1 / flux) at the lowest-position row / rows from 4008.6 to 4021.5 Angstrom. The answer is 0.003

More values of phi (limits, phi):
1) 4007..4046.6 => -0.001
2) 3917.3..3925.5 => 0.015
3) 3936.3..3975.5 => -0.041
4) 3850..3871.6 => -0.007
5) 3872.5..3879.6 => 0.003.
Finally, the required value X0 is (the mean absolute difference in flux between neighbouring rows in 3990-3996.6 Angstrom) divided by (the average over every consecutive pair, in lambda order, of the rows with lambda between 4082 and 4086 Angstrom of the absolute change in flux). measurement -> 0.7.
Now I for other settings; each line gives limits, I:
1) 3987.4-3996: 3987.87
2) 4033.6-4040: 4034.04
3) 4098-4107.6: 4098.65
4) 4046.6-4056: 4047.07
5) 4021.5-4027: 4021.99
